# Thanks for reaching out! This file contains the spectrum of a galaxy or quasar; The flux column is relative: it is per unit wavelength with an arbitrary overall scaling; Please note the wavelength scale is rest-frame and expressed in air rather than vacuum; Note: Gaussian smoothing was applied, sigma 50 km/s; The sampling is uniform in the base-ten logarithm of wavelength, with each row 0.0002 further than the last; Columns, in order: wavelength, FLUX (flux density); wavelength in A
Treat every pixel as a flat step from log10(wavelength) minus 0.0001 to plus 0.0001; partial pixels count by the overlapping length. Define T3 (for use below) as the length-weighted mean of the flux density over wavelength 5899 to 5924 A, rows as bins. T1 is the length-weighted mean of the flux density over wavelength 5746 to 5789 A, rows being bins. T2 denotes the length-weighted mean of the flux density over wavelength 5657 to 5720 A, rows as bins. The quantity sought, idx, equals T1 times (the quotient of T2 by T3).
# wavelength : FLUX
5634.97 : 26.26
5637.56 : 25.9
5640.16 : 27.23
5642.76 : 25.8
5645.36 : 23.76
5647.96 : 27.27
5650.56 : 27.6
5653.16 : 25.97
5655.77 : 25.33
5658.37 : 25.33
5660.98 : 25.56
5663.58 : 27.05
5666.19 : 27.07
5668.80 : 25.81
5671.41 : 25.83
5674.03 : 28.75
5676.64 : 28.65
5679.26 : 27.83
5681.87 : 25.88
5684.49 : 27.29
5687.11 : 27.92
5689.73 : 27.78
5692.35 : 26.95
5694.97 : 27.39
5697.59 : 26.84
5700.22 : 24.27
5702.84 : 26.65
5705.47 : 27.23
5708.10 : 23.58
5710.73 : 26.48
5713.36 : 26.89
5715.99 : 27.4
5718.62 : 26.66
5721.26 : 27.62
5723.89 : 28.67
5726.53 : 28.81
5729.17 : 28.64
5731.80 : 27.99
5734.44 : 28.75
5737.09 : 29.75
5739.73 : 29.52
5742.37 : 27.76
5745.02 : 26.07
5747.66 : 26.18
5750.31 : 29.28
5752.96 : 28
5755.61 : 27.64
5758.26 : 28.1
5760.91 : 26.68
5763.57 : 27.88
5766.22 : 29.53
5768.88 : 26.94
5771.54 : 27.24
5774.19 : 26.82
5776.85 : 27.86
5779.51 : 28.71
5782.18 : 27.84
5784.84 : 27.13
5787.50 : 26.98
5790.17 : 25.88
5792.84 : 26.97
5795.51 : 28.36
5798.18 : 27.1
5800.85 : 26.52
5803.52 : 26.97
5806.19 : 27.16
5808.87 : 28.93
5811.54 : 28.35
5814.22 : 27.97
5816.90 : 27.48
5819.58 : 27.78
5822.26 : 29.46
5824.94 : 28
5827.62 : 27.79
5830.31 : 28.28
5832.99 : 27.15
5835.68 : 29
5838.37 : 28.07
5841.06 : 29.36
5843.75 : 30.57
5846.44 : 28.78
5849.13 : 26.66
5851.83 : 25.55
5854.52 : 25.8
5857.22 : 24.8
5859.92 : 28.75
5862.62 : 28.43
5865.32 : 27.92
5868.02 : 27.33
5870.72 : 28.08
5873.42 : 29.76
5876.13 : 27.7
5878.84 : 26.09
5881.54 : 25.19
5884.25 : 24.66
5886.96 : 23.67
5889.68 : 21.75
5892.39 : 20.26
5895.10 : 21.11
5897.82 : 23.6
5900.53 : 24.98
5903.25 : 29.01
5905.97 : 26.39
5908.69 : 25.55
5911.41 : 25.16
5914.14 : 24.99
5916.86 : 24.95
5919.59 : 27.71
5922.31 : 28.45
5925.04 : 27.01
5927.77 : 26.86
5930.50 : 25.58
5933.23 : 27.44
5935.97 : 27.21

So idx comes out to 28.0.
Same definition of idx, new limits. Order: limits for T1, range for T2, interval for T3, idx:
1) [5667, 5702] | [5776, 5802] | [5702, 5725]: 27.6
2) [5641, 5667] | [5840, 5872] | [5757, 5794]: 26.3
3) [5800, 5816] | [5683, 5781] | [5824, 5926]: 28.7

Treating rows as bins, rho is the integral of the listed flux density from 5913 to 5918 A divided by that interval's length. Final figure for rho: 25.0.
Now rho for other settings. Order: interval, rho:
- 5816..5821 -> 27.7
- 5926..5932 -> 26.3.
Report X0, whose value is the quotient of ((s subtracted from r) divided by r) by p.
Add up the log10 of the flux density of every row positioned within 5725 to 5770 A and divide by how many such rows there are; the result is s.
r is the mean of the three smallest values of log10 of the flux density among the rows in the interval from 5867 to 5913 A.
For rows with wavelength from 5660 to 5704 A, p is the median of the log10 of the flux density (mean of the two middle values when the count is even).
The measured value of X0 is -0.066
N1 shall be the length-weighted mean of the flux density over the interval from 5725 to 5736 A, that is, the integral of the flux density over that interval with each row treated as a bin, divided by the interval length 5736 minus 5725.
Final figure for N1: 28.6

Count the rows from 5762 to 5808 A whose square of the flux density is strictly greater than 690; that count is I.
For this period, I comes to 16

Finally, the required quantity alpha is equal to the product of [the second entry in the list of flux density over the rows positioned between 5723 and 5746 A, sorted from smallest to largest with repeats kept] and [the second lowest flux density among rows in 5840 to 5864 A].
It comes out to 709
